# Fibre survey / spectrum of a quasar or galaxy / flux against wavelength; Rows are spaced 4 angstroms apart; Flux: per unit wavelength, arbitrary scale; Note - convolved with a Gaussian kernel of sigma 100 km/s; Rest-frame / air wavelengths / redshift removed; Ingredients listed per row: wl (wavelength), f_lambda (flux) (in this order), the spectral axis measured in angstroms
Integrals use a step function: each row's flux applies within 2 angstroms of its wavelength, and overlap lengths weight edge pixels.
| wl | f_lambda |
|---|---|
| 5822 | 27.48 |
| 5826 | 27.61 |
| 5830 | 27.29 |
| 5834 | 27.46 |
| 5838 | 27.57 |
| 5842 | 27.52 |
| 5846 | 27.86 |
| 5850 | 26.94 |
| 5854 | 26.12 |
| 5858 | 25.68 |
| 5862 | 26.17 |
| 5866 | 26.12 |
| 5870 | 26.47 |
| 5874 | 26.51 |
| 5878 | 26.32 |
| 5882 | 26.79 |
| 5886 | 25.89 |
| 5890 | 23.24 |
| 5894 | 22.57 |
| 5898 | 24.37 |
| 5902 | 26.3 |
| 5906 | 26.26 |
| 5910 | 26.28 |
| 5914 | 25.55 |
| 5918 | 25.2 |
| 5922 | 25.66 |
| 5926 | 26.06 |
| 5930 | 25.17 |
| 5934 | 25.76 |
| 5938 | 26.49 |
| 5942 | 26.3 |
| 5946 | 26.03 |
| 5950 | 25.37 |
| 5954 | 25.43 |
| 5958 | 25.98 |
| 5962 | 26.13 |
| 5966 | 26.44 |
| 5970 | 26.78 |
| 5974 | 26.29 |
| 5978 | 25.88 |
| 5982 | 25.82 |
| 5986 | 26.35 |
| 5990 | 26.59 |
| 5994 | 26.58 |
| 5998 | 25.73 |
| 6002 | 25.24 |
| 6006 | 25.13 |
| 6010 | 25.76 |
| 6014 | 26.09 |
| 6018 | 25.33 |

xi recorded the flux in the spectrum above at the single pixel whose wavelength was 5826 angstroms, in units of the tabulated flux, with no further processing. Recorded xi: 27.61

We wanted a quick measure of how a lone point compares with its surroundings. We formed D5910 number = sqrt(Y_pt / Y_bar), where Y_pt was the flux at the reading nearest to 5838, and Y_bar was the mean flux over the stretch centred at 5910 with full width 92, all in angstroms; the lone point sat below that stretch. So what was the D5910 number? 1.04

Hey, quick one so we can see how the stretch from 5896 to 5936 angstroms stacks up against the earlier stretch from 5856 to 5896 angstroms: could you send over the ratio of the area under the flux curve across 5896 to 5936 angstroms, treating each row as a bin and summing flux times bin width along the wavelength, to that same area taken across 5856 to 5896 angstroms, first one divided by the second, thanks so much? 1.00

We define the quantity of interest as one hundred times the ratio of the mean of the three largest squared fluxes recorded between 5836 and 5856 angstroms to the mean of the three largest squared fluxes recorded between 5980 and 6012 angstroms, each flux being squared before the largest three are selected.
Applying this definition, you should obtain 109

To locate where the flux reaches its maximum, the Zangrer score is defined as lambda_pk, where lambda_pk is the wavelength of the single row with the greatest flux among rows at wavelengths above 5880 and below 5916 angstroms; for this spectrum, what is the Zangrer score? 5882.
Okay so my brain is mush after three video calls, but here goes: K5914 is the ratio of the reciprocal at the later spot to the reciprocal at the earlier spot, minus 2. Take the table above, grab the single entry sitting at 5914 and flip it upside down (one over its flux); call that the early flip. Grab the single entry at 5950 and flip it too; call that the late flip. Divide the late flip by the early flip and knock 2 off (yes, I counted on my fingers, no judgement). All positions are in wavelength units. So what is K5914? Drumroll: -0.99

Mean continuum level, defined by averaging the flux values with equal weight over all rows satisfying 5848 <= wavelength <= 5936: 25.7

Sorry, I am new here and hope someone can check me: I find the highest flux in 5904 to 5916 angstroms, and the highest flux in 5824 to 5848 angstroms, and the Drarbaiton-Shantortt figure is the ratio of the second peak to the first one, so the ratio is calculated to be 1.06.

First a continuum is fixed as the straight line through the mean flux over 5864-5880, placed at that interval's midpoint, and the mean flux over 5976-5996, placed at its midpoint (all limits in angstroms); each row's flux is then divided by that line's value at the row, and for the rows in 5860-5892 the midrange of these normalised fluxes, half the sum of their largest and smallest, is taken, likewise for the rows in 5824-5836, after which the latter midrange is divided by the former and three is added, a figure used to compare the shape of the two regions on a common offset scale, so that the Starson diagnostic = 4.10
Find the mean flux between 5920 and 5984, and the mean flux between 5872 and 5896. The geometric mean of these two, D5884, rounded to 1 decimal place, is 25.6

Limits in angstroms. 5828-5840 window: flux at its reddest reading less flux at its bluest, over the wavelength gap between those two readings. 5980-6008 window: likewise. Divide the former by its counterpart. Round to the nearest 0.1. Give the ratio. -1.2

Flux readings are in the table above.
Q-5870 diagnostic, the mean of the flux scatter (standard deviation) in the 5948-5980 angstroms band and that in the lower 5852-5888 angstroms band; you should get 0.4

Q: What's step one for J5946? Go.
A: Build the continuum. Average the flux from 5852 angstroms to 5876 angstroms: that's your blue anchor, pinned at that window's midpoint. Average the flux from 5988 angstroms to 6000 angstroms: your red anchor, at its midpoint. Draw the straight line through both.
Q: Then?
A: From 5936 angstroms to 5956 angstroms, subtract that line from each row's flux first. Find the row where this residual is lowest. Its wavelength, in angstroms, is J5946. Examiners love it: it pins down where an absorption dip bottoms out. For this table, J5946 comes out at 5950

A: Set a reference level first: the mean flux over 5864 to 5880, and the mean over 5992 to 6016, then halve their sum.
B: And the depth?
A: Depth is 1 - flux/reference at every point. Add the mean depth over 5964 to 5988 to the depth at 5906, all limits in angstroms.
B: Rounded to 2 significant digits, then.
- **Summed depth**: -0.016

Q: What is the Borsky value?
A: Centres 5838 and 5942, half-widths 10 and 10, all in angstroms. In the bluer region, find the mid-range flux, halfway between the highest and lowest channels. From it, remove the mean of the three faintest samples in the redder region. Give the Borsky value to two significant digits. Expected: 1.9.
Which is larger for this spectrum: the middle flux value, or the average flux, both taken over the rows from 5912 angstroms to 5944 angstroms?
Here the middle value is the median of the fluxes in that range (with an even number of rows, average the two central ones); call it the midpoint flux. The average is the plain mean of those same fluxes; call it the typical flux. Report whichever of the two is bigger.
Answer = 25.77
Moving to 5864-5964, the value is 26.03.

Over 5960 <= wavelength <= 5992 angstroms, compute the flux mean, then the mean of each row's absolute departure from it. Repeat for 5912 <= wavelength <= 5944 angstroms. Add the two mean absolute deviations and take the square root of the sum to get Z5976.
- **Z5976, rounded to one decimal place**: 0.8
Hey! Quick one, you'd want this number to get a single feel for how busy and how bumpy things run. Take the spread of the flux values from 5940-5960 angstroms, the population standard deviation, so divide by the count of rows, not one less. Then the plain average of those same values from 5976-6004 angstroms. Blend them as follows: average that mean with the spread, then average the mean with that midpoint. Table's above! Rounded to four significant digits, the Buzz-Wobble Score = 19.61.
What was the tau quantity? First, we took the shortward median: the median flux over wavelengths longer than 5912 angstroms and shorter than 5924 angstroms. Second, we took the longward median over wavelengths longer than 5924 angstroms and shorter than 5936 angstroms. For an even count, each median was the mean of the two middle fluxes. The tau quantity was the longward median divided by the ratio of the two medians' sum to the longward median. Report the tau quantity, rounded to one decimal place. 12.9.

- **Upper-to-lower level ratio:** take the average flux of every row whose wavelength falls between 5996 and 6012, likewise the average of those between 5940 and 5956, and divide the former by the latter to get 0.988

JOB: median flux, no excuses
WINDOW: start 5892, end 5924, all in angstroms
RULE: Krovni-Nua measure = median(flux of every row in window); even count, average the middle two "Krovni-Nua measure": 25.6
